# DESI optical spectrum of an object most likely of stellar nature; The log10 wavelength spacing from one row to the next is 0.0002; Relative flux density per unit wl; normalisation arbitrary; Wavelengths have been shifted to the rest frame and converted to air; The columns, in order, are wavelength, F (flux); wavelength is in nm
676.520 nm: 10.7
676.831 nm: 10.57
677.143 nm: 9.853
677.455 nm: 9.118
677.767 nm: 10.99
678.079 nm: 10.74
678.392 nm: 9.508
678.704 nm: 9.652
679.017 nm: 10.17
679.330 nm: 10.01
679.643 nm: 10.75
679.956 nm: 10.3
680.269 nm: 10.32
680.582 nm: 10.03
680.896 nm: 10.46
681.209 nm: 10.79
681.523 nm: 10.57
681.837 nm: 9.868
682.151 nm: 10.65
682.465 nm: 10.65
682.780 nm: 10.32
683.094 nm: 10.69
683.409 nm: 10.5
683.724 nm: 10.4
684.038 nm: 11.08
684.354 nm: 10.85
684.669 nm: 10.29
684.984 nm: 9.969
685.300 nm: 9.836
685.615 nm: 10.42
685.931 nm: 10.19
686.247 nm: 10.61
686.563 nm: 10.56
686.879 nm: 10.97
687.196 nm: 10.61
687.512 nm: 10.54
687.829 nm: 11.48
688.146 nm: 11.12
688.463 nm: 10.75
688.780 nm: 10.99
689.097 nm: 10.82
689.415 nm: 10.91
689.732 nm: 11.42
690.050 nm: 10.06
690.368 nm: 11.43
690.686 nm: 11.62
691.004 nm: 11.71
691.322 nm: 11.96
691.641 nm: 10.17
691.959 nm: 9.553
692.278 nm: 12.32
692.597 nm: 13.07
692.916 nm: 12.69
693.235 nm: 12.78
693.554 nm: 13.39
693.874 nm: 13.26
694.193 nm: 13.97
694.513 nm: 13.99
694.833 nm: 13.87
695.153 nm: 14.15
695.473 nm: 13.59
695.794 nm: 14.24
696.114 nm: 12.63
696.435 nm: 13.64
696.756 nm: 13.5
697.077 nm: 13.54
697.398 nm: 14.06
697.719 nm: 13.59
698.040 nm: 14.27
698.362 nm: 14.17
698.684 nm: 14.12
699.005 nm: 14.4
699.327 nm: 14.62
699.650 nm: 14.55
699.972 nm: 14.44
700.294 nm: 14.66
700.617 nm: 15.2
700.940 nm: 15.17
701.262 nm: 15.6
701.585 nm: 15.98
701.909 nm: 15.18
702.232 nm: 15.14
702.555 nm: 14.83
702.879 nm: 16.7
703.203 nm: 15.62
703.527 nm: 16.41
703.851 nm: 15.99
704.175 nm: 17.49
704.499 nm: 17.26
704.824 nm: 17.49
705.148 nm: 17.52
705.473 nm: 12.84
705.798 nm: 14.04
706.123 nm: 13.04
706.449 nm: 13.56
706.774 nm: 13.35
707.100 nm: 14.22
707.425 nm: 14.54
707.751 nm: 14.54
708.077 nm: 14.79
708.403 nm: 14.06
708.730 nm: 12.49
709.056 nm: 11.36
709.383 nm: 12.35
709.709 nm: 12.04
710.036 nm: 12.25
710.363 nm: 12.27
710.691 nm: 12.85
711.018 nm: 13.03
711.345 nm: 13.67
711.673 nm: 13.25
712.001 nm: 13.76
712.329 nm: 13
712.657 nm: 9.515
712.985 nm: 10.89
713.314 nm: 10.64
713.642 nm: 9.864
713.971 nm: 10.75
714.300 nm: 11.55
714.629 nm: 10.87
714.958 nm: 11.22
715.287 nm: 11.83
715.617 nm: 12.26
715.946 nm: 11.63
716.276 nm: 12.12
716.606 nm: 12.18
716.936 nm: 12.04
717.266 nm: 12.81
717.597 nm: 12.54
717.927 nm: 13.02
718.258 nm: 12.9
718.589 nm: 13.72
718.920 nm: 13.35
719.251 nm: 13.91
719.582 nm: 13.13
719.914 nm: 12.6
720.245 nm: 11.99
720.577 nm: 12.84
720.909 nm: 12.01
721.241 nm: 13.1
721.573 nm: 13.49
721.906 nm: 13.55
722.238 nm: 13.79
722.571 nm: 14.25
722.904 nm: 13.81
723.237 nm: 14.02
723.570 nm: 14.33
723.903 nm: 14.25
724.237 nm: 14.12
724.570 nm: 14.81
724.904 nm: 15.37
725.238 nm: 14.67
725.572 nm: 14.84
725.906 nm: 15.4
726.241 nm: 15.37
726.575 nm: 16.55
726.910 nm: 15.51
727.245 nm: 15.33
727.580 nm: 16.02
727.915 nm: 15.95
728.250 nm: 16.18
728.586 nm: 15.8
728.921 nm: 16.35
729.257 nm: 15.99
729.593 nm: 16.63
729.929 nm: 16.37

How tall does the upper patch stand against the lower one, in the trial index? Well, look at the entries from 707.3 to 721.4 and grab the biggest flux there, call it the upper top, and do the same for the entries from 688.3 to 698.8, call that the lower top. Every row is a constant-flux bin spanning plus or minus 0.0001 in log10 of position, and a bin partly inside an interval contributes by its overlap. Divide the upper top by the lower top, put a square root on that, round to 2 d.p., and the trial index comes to 1.02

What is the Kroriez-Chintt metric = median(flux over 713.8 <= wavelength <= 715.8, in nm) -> 11.4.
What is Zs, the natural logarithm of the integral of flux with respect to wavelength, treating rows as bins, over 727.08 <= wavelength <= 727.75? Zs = 2.35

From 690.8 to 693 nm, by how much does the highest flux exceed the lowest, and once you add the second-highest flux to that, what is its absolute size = 16.2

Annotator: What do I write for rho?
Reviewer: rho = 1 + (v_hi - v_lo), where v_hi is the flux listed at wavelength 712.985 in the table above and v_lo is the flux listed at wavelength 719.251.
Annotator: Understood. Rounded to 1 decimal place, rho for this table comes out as -2.0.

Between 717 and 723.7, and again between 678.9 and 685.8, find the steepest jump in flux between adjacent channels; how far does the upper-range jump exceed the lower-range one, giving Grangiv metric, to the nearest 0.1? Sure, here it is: 0.3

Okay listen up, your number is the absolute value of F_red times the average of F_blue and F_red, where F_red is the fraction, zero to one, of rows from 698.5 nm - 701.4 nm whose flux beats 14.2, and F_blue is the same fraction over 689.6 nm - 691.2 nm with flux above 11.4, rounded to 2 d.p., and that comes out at 0.75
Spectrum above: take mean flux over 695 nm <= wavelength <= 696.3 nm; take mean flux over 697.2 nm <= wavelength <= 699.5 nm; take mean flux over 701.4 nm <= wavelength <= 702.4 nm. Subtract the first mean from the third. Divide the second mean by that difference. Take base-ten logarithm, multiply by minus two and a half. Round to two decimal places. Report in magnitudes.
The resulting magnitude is -2.25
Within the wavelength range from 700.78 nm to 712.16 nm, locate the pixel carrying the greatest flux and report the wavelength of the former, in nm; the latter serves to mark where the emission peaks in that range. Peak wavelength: 705.148 nm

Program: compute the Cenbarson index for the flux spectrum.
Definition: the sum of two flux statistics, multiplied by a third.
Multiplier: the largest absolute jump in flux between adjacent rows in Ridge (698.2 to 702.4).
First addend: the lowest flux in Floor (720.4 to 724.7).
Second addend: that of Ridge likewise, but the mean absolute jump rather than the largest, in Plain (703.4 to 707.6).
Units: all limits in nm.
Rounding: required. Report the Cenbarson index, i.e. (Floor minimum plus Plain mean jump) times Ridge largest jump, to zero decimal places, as 10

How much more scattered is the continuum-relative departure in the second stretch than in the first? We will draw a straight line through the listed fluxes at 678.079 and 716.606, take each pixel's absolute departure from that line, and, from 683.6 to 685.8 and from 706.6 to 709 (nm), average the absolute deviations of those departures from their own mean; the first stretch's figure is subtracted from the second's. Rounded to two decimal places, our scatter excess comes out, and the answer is 0.31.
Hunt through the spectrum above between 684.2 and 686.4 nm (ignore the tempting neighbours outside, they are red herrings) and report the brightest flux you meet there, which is 10.85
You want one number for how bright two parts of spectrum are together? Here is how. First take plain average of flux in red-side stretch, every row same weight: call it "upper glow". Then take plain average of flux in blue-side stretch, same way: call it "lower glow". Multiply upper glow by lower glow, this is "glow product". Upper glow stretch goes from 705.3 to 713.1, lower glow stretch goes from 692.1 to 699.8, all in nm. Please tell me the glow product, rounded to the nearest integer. 178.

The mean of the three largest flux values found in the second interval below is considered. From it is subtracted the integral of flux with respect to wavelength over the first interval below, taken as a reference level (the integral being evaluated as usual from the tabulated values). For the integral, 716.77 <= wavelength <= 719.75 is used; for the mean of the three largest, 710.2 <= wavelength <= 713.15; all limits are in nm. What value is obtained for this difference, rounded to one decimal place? -25.3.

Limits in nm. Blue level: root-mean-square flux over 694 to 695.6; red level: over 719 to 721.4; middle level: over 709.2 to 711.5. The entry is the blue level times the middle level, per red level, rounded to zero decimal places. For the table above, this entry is 14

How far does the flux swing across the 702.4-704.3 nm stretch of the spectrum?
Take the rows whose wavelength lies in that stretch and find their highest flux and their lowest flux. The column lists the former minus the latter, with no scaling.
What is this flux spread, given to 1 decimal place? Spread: 2.7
